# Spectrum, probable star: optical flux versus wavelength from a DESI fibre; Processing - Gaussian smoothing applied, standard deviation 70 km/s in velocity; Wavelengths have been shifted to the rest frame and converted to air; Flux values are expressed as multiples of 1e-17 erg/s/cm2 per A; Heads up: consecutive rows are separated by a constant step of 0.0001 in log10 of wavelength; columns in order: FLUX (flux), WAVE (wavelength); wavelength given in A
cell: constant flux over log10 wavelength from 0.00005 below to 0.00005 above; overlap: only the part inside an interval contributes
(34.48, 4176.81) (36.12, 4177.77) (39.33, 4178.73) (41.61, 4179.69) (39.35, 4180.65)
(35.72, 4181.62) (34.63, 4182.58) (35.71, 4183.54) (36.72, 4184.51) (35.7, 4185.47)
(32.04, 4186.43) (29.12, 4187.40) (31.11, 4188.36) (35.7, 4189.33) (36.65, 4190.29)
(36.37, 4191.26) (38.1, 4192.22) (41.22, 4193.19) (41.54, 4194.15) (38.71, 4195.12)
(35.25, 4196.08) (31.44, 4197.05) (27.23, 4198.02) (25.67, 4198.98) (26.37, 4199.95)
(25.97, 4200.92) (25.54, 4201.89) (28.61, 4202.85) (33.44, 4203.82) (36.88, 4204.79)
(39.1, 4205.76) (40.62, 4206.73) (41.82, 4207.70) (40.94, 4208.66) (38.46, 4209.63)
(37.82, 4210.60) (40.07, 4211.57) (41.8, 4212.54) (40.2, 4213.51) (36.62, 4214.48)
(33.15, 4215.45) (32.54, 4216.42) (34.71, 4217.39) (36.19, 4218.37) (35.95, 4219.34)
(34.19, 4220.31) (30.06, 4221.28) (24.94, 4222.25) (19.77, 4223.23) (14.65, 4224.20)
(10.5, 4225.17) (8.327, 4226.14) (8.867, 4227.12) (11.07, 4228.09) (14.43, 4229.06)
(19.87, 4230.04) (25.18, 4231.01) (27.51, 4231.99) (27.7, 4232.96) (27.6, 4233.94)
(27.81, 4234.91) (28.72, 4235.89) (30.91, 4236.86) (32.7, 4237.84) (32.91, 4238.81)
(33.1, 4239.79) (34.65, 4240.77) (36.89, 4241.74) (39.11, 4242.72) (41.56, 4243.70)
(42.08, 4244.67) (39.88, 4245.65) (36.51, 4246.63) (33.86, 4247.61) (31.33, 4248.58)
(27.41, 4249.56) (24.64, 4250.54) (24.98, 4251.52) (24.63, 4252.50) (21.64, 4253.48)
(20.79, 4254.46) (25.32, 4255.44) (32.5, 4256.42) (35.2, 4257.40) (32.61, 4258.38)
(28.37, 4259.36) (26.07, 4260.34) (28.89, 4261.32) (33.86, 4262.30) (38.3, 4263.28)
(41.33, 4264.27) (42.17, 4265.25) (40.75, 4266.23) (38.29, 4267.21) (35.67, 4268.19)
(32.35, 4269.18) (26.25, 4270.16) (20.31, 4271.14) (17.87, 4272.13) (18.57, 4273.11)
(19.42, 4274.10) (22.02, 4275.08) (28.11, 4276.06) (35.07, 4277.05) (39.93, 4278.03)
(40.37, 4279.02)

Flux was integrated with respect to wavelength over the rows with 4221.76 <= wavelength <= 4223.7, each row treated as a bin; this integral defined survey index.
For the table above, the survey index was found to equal 43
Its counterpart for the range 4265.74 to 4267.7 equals 78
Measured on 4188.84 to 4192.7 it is 142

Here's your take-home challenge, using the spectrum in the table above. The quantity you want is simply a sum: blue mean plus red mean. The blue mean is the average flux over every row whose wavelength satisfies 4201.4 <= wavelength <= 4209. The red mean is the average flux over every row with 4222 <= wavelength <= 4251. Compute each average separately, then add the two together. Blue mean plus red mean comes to 63.0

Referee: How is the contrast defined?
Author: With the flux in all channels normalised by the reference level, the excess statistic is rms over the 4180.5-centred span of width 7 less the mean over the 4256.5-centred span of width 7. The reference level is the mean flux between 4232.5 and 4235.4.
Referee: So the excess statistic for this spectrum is 0.3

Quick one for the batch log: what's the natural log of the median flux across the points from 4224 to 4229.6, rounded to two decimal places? 2.38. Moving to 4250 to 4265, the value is 3.35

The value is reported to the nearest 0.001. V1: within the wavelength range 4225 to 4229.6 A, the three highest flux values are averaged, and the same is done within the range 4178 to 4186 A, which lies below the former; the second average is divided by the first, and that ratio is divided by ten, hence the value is 0.334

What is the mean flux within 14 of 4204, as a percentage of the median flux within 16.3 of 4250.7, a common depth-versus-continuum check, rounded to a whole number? 108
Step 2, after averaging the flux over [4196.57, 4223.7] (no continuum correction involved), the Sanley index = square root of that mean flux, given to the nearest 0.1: 5.8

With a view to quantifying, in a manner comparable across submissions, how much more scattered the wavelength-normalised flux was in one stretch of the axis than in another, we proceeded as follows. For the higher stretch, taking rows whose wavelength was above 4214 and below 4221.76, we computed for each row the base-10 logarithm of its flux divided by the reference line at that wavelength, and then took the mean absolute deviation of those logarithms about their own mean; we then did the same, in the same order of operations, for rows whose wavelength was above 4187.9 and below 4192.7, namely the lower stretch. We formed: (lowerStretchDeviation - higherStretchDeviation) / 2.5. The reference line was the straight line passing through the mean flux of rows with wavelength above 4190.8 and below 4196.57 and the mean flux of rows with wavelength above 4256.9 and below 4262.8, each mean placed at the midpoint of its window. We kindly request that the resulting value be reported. 0.0007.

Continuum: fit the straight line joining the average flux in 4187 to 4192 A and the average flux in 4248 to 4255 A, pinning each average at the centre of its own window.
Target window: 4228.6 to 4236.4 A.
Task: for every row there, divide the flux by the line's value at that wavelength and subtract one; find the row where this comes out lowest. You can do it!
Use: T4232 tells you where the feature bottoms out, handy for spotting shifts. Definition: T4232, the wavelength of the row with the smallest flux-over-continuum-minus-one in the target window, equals 4229.06 A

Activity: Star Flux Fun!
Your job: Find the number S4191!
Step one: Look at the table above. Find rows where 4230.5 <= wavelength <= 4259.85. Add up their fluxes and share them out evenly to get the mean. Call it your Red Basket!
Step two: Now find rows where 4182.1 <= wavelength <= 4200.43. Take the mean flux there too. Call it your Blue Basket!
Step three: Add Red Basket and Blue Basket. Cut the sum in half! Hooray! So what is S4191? 32.6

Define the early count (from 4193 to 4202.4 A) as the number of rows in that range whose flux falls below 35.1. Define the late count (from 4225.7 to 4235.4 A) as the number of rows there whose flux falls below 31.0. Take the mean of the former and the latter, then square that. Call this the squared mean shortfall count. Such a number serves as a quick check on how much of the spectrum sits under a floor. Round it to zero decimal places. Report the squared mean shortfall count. 64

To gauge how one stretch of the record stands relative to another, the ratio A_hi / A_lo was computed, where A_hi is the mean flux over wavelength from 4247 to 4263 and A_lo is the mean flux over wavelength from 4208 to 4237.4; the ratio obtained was 1.0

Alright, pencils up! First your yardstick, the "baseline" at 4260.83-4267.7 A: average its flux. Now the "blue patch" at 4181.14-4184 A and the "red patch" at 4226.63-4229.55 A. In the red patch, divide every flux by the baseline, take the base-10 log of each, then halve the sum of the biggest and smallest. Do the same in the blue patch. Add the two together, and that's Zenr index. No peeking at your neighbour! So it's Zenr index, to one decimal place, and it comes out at -0.6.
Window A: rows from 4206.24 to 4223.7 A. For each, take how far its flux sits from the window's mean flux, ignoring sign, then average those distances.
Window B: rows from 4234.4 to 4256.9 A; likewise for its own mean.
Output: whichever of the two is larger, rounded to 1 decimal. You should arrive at 5.0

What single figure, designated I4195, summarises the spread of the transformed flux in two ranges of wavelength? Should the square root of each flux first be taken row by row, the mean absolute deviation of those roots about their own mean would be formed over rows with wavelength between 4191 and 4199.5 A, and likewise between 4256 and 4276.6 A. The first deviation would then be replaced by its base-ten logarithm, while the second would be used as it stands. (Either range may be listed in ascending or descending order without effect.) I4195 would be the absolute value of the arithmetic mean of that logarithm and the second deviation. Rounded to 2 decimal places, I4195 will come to 0.10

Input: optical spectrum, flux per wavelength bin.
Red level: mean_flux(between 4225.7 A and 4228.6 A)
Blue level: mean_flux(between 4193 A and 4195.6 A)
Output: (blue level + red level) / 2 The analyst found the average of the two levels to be 25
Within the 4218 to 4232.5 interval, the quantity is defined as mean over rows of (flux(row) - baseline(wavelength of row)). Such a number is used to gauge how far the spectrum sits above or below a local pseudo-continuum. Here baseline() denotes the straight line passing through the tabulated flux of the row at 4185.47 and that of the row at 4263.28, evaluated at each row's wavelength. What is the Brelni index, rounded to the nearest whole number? -16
